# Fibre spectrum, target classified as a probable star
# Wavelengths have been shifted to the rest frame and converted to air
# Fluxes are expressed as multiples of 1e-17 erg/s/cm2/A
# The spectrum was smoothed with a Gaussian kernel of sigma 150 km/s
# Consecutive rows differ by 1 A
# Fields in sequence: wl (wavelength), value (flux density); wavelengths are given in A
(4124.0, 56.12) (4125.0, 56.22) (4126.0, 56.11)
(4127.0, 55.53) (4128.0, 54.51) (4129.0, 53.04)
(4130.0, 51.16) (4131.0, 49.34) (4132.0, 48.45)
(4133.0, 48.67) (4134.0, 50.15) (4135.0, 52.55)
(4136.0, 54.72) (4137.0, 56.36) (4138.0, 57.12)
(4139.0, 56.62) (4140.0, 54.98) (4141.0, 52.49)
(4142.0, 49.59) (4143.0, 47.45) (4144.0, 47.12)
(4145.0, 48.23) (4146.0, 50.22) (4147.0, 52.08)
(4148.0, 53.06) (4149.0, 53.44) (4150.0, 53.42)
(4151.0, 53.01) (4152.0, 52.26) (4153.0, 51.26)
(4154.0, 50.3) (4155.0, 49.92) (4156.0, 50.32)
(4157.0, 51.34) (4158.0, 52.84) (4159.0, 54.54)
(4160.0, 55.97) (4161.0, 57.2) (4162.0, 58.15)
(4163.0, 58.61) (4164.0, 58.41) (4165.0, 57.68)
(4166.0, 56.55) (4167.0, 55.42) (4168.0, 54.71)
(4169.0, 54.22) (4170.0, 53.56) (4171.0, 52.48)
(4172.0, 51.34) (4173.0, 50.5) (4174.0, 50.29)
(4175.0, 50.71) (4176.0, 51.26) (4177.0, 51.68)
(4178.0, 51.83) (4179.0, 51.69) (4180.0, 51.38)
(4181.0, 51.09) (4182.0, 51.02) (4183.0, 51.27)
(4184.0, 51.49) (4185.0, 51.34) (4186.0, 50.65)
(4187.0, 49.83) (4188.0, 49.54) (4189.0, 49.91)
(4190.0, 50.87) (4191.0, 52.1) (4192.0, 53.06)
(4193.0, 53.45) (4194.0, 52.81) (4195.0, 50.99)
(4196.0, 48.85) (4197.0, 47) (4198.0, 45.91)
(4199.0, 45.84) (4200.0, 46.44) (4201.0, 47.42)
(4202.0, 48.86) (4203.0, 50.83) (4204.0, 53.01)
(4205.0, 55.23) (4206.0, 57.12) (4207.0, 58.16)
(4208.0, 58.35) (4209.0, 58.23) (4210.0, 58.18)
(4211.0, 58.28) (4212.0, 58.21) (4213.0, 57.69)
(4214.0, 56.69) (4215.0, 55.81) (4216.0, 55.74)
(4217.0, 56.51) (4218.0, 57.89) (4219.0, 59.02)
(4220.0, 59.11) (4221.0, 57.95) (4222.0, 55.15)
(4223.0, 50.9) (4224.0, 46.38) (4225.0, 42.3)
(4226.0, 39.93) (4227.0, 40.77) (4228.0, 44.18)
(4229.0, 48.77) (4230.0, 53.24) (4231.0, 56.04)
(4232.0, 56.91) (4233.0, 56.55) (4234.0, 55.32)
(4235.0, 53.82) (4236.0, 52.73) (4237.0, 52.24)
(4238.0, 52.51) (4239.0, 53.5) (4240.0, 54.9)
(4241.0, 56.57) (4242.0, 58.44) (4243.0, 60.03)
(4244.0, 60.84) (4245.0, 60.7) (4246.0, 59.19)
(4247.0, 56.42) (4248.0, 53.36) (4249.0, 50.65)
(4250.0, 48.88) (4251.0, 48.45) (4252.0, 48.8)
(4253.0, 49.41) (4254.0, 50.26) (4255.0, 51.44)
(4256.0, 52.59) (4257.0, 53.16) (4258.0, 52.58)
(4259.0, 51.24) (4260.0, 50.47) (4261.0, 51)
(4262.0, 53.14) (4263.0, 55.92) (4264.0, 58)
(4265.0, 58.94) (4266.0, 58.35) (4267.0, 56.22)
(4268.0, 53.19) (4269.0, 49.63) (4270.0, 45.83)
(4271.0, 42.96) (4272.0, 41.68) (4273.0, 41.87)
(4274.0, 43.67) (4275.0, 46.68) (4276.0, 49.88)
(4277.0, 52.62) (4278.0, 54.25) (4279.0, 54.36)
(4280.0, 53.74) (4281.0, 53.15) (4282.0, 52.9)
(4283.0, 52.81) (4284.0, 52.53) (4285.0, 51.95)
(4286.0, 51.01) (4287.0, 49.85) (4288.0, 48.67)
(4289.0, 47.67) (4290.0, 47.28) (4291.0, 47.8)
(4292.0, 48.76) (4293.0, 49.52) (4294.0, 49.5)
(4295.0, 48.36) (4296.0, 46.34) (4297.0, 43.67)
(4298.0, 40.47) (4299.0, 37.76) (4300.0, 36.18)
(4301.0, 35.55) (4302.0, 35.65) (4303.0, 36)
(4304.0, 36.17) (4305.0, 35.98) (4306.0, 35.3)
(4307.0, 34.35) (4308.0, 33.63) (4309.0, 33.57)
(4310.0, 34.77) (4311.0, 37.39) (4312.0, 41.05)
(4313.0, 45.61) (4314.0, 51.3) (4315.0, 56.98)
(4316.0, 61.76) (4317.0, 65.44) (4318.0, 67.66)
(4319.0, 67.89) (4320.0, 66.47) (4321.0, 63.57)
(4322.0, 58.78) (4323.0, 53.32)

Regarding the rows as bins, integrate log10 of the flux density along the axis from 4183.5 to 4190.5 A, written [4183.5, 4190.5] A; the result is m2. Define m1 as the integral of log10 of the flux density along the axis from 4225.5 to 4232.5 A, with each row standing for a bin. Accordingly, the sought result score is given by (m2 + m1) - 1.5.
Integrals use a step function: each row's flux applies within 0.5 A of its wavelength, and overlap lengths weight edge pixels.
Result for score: 22.2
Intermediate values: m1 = 11.8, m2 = 11.9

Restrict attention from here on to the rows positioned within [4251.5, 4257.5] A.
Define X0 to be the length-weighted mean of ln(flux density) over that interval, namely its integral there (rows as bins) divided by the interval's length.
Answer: 3.93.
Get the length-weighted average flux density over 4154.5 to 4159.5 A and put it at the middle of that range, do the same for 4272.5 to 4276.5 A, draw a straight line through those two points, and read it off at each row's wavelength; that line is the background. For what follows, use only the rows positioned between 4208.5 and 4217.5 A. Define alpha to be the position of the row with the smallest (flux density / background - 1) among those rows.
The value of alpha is 4216.0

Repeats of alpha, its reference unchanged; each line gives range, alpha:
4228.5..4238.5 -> 4229.0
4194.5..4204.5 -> 4199.0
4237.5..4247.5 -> 4238.0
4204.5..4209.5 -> 4205.0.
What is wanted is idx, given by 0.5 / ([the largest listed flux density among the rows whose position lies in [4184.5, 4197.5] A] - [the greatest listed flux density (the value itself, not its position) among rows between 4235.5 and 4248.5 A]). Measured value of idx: -0.07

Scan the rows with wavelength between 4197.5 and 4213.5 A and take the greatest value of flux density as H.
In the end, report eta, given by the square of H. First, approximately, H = 58.35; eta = 3405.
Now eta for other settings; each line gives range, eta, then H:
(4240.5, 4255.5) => 3702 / 60.84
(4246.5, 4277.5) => 3474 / 58.94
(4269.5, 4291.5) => 2955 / 54.36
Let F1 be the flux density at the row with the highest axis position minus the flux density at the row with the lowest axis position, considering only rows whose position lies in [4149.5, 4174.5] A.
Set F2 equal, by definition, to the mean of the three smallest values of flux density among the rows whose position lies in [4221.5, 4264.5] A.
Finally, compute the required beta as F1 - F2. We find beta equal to -44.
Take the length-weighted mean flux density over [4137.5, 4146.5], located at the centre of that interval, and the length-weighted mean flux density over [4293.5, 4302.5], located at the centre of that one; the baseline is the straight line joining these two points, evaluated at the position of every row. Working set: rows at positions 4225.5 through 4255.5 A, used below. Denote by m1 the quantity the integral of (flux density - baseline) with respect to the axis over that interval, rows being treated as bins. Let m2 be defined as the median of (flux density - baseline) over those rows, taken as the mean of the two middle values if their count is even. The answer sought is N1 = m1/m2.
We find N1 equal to 29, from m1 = 229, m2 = 7.8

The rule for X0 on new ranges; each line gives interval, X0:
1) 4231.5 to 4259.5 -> 3.99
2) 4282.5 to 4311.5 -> 3.74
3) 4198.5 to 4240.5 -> 3.97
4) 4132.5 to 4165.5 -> 3.97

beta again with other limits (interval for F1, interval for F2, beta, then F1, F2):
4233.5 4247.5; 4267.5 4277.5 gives -41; 1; 42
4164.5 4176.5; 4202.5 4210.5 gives -59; -6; 53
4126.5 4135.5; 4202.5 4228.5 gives -44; -3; 41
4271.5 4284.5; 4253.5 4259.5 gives -40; 11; 51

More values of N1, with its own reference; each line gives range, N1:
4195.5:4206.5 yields 27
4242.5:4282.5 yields 39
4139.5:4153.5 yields 1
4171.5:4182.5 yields 10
